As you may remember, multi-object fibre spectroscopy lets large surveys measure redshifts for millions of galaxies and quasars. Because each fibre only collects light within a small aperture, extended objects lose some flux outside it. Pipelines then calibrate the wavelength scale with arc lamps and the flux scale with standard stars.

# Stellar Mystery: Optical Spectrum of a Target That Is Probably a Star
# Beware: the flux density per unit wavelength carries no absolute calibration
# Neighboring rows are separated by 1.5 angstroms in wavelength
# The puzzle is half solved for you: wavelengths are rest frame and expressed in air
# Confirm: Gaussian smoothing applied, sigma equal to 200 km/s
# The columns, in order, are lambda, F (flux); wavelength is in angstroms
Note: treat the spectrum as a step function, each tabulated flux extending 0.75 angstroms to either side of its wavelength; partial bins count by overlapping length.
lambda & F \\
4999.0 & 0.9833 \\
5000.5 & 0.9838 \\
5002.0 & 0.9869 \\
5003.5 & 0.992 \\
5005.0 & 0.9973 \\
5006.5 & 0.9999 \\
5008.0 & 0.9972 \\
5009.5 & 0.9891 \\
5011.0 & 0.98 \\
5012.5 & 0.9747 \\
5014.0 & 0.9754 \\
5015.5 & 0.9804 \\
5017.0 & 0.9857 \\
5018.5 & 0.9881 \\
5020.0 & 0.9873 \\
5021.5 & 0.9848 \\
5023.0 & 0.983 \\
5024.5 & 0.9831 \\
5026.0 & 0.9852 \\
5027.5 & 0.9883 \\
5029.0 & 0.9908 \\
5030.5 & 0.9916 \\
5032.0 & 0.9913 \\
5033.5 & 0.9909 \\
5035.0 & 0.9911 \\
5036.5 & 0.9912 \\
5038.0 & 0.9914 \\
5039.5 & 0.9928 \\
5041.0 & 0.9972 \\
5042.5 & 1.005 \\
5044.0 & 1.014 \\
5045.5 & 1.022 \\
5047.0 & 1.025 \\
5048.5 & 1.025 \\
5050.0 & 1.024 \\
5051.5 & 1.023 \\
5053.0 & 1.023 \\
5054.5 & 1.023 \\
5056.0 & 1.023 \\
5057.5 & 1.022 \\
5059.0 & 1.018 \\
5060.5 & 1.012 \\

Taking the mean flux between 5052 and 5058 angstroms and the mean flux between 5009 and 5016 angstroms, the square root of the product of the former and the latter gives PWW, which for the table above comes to 1.001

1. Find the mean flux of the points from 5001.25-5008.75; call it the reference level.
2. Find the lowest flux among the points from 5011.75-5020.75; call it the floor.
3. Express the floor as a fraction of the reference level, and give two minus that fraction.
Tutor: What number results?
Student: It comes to 1.02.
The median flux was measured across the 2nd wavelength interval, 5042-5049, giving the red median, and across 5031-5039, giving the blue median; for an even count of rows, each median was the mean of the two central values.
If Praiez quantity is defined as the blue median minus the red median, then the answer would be -0.031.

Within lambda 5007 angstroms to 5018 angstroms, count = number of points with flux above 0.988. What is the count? 2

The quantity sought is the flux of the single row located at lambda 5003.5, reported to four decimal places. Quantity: 0.9920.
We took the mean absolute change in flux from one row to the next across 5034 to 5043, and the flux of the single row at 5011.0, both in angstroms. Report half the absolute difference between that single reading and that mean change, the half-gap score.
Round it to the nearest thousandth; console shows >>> 0.489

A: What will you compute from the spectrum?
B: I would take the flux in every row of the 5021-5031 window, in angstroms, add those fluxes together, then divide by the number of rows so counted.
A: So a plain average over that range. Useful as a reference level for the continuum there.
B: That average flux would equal 0.99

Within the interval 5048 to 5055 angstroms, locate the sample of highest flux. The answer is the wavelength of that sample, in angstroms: 5048.5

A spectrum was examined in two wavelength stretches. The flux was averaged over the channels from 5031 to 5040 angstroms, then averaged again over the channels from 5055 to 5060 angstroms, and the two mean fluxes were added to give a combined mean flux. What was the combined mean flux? 2.01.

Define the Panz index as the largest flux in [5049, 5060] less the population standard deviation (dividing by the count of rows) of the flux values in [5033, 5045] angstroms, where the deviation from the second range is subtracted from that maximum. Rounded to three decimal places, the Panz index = 1.016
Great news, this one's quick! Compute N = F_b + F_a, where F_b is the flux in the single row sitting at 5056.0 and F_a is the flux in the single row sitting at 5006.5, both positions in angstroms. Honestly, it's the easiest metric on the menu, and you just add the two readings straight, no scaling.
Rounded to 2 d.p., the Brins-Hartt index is 2.02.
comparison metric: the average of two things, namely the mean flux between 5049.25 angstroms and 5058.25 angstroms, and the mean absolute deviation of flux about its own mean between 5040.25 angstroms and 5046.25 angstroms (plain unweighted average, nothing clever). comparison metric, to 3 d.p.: 0.516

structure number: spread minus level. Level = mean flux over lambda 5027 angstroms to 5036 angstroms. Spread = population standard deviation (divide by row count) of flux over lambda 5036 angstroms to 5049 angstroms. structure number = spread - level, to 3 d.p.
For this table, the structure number -0.977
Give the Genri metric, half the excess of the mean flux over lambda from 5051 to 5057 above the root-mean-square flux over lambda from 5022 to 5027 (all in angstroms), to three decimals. 0.020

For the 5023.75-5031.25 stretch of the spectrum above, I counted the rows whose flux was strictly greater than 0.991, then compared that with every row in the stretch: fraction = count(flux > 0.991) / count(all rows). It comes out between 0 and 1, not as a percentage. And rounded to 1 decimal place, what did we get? 0.2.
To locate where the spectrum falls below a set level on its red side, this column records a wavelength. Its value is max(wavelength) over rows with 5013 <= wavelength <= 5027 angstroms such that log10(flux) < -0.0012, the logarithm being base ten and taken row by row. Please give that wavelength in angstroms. 5026.0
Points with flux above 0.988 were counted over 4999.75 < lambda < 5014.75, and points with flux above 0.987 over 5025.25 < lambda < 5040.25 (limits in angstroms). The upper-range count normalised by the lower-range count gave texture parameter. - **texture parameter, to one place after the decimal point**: 1.8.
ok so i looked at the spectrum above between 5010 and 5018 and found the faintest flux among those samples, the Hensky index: 0.9747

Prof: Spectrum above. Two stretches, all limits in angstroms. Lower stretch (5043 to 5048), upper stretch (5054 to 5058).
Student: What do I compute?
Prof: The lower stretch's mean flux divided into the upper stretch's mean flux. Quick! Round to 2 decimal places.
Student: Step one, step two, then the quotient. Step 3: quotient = 1.00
